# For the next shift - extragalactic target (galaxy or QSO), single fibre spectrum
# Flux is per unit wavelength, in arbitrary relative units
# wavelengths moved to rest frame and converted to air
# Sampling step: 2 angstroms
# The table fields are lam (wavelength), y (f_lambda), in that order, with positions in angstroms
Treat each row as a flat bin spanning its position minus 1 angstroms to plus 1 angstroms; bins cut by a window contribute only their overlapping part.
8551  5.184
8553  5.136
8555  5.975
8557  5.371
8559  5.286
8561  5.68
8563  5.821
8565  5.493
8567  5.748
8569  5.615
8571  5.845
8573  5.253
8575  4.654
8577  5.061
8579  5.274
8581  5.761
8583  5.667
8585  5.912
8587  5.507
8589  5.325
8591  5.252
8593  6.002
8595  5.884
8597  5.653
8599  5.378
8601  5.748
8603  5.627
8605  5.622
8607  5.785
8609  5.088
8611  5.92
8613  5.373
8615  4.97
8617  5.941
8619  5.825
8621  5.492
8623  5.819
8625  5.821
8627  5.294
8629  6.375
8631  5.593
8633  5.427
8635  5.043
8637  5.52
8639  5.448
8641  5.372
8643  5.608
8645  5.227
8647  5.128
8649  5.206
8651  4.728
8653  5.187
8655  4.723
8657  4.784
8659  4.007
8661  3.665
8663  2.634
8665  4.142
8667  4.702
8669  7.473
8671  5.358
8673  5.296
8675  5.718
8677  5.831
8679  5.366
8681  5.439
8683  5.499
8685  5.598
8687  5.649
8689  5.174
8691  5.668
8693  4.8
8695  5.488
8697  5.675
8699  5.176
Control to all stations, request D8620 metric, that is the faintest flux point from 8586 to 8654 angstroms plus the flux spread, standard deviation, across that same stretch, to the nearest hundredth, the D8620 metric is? 5.07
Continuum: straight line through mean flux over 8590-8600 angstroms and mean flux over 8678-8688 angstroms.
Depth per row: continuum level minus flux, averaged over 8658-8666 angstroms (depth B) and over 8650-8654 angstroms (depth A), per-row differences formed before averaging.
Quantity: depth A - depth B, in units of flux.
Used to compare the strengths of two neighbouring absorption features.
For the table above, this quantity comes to -1.3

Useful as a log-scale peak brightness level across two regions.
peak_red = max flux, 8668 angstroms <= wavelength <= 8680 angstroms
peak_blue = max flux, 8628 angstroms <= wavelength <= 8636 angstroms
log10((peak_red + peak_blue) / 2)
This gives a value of 0.840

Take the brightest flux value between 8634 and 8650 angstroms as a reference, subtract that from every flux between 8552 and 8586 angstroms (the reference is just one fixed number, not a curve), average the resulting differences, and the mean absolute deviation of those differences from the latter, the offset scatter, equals 0.29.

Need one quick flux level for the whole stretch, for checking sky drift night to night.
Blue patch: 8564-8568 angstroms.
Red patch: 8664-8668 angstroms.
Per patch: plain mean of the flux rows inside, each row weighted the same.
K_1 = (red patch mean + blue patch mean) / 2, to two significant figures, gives 5.0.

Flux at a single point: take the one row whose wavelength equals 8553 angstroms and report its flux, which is 5.136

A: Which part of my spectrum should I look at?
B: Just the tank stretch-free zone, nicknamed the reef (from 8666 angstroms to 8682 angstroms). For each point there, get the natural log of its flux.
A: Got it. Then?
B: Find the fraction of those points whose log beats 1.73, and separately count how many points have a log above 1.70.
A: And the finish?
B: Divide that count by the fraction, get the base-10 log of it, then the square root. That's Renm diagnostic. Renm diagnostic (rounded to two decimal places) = 0.95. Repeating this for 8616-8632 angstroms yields 1.02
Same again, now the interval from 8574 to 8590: 1.01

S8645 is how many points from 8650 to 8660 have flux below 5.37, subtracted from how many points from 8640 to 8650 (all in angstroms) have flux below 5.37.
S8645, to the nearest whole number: -2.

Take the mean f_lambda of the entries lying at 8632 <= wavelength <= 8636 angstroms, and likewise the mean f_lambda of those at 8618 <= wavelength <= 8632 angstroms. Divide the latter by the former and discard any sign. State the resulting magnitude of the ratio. 1.10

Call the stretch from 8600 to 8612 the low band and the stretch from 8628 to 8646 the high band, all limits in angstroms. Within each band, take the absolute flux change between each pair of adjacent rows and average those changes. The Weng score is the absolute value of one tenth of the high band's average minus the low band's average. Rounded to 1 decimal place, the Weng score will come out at 0.3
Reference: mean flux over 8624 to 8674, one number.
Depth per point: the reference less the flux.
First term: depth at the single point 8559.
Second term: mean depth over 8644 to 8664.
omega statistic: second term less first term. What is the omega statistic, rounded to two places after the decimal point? 0.76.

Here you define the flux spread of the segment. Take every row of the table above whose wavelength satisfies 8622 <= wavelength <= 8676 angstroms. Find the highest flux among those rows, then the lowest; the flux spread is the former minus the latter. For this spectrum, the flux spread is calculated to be 4.84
